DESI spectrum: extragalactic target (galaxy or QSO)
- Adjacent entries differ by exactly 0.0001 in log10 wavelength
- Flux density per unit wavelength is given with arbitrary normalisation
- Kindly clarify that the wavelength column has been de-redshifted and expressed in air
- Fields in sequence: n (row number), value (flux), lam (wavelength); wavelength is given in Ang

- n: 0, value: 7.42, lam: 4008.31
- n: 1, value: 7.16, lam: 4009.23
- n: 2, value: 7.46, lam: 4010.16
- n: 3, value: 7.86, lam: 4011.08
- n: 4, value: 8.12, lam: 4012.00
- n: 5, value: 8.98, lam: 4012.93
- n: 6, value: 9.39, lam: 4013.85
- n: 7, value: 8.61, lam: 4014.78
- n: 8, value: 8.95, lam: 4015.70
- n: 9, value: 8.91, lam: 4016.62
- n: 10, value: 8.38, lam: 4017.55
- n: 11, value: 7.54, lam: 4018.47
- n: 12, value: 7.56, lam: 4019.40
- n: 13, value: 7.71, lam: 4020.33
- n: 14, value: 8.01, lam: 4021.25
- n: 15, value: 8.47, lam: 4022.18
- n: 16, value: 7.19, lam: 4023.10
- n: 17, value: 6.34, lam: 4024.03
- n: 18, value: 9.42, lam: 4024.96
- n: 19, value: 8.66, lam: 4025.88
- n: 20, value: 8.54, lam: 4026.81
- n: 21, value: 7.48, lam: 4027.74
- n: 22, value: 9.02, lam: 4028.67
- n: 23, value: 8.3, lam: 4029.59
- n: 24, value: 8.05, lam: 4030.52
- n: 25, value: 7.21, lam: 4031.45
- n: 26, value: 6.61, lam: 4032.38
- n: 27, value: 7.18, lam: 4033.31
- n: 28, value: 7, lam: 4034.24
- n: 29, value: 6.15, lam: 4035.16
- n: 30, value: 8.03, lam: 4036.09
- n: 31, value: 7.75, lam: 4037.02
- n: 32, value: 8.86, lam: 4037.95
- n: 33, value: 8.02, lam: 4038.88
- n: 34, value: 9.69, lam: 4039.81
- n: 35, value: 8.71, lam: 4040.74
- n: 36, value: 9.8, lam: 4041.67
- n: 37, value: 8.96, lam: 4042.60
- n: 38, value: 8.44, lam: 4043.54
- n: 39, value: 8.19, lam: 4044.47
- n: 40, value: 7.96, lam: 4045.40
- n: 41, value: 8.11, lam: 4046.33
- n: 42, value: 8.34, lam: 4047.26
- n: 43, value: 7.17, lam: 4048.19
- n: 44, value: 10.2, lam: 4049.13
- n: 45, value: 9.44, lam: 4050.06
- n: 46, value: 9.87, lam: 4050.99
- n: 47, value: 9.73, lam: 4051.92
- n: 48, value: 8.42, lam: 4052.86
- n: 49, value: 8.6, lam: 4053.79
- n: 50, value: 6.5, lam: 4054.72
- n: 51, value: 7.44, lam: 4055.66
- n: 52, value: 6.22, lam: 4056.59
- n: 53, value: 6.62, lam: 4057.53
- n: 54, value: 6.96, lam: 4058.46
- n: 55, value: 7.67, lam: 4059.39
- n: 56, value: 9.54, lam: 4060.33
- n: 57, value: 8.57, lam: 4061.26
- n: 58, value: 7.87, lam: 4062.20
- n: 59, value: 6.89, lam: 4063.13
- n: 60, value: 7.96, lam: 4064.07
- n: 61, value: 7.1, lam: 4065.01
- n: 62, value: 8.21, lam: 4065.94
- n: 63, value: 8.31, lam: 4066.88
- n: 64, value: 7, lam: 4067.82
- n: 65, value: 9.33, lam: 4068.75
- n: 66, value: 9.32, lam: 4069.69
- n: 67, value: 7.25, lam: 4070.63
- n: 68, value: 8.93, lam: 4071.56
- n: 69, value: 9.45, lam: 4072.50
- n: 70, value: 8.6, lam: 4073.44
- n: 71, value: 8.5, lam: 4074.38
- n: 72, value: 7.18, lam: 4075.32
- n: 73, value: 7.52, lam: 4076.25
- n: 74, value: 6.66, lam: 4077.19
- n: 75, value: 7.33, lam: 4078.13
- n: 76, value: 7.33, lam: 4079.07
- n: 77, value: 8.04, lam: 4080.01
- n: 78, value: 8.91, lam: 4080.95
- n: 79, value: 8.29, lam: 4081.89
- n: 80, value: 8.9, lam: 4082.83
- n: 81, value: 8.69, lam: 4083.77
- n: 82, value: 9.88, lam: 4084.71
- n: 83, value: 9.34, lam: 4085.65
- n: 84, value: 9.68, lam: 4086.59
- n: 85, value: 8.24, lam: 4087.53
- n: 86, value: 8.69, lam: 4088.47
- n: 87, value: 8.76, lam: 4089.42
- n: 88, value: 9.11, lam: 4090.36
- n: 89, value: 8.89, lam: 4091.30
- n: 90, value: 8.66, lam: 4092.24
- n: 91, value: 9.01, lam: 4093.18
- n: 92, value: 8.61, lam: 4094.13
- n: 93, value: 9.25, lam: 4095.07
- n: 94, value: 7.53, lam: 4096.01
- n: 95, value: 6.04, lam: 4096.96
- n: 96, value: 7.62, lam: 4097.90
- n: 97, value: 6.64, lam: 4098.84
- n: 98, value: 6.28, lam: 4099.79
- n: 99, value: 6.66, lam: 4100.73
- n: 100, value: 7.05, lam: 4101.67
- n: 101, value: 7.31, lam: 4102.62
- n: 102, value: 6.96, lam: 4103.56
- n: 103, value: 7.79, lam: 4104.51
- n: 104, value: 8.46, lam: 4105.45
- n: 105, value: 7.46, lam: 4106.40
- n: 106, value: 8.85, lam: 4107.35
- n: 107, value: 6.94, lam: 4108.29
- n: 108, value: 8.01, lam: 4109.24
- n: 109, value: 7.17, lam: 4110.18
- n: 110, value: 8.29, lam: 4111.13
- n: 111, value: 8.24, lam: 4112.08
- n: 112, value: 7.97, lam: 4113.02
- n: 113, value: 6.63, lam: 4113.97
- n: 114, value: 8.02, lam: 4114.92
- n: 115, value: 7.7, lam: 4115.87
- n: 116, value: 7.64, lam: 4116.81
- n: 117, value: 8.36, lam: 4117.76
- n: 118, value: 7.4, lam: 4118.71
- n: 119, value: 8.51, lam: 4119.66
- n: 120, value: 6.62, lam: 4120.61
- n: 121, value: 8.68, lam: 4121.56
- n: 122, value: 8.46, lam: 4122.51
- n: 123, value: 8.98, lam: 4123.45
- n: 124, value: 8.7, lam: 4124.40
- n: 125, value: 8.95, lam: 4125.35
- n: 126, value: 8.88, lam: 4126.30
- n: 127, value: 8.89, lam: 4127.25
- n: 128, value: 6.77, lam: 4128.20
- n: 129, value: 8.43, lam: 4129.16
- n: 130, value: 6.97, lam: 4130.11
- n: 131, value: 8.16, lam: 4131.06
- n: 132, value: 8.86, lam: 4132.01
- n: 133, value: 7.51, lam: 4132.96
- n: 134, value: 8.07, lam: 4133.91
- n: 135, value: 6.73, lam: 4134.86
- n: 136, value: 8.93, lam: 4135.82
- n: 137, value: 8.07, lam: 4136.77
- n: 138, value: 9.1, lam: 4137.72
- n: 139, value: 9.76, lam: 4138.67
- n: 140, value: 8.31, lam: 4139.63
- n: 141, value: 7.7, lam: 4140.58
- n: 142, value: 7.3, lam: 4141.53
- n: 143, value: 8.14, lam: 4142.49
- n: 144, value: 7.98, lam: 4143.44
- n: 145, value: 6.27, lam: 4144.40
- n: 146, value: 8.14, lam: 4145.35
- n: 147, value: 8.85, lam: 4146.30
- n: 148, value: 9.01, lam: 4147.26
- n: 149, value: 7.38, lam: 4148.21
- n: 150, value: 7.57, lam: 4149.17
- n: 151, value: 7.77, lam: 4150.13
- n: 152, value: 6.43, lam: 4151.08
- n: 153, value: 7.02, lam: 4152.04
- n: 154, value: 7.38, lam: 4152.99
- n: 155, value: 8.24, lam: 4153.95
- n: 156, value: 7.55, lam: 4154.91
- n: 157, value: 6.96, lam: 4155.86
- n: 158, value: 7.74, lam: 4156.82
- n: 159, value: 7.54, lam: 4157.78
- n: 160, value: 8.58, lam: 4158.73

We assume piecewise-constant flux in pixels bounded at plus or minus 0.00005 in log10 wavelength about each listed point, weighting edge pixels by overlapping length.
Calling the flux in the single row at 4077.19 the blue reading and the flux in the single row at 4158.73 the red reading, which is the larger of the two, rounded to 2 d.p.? 8.58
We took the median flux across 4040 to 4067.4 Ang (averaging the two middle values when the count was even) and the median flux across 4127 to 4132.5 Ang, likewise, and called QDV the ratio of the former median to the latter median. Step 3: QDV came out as 0.99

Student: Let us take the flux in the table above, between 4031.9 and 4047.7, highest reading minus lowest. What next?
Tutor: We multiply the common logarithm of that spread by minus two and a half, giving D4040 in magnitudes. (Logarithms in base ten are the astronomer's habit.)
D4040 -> -1.4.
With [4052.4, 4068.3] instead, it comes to -1.3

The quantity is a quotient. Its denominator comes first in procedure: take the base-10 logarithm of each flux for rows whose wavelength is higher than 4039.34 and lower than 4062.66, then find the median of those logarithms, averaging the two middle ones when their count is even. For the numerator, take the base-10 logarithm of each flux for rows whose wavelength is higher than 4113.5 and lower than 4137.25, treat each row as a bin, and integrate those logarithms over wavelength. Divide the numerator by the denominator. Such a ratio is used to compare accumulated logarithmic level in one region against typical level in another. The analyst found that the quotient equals 23.2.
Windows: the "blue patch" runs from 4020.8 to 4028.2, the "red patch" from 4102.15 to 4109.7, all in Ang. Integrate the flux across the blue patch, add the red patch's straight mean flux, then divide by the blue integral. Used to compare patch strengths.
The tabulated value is 1.130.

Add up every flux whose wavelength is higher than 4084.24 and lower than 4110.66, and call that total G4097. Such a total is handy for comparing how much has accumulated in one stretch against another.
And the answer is 225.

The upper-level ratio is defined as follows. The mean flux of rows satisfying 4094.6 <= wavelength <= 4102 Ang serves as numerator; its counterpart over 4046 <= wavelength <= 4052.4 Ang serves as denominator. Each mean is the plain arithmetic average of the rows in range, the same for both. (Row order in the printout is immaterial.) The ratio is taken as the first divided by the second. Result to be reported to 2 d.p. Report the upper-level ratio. 0.79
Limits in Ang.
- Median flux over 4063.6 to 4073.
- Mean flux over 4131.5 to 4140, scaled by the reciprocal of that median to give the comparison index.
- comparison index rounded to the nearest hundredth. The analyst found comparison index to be 1.01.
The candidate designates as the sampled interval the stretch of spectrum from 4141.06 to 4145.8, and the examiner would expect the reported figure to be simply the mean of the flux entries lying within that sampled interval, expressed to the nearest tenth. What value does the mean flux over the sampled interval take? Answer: 7.6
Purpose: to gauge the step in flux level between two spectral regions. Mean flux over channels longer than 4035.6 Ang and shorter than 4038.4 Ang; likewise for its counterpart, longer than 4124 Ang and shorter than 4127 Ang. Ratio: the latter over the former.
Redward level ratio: 1.08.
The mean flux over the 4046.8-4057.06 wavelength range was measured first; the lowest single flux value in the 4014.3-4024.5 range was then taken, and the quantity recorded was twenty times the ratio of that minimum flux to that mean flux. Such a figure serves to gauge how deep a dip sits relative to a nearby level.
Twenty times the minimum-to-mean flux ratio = 15.2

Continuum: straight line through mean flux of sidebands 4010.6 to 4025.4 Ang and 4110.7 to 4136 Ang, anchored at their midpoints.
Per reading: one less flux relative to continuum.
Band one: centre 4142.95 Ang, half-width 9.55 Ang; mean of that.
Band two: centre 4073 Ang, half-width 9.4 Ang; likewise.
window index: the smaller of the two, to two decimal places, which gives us 0.01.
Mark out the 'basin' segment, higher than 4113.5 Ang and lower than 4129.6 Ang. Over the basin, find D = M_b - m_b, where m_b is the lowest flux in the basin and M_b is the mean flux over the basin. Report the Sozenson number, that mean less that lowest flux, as 1.5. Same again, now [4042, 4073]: 2.0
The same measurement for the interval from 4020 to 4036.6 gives 1.6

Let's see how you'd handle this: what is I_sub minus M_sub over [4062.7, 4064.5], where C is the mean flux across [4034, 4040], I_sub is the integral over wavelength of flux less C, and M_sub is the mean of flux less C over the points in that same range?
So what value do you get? -0.4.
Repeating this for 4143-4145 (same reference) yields -0.7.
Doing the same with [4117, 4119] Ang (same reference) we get 0.0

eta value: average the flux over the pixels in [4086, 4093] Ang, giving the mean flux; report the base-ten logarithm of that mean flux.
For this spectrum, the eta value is 0.948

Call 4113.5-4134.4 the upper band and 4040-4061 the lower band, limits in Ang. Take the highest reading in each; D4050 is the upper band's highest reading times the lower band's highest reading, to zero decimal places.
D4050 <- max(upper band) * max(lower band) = 92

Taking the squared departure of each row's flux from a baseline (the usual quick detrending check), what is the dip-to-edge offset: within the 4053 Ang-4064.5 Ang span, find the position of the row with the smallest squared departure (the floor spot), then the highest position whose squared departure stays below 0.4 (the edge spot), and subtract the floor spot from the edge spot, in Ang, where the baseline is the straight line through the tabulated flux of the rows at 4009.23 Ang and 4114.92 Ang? 8.4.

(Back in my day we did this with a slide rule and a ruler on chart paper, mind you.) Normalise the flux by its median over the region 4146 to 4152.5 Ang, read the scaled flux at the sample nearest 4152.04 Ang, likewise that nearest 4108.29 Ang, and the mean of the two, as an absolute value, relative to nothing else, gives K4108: 0.92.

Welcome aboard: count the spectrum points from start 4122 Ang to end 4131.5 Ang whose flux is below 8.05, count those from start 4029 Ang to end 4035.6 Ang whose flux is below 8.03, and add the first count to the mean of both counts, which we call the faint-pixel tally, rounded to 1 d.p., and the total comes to 5.5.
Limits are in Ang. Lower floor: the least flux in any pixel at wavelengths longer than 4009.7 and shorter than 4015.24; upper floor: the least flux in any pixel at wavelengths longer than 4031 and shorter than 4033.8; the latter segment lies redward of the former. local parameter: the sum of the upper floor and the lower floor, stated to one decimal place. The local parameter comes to 14.1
